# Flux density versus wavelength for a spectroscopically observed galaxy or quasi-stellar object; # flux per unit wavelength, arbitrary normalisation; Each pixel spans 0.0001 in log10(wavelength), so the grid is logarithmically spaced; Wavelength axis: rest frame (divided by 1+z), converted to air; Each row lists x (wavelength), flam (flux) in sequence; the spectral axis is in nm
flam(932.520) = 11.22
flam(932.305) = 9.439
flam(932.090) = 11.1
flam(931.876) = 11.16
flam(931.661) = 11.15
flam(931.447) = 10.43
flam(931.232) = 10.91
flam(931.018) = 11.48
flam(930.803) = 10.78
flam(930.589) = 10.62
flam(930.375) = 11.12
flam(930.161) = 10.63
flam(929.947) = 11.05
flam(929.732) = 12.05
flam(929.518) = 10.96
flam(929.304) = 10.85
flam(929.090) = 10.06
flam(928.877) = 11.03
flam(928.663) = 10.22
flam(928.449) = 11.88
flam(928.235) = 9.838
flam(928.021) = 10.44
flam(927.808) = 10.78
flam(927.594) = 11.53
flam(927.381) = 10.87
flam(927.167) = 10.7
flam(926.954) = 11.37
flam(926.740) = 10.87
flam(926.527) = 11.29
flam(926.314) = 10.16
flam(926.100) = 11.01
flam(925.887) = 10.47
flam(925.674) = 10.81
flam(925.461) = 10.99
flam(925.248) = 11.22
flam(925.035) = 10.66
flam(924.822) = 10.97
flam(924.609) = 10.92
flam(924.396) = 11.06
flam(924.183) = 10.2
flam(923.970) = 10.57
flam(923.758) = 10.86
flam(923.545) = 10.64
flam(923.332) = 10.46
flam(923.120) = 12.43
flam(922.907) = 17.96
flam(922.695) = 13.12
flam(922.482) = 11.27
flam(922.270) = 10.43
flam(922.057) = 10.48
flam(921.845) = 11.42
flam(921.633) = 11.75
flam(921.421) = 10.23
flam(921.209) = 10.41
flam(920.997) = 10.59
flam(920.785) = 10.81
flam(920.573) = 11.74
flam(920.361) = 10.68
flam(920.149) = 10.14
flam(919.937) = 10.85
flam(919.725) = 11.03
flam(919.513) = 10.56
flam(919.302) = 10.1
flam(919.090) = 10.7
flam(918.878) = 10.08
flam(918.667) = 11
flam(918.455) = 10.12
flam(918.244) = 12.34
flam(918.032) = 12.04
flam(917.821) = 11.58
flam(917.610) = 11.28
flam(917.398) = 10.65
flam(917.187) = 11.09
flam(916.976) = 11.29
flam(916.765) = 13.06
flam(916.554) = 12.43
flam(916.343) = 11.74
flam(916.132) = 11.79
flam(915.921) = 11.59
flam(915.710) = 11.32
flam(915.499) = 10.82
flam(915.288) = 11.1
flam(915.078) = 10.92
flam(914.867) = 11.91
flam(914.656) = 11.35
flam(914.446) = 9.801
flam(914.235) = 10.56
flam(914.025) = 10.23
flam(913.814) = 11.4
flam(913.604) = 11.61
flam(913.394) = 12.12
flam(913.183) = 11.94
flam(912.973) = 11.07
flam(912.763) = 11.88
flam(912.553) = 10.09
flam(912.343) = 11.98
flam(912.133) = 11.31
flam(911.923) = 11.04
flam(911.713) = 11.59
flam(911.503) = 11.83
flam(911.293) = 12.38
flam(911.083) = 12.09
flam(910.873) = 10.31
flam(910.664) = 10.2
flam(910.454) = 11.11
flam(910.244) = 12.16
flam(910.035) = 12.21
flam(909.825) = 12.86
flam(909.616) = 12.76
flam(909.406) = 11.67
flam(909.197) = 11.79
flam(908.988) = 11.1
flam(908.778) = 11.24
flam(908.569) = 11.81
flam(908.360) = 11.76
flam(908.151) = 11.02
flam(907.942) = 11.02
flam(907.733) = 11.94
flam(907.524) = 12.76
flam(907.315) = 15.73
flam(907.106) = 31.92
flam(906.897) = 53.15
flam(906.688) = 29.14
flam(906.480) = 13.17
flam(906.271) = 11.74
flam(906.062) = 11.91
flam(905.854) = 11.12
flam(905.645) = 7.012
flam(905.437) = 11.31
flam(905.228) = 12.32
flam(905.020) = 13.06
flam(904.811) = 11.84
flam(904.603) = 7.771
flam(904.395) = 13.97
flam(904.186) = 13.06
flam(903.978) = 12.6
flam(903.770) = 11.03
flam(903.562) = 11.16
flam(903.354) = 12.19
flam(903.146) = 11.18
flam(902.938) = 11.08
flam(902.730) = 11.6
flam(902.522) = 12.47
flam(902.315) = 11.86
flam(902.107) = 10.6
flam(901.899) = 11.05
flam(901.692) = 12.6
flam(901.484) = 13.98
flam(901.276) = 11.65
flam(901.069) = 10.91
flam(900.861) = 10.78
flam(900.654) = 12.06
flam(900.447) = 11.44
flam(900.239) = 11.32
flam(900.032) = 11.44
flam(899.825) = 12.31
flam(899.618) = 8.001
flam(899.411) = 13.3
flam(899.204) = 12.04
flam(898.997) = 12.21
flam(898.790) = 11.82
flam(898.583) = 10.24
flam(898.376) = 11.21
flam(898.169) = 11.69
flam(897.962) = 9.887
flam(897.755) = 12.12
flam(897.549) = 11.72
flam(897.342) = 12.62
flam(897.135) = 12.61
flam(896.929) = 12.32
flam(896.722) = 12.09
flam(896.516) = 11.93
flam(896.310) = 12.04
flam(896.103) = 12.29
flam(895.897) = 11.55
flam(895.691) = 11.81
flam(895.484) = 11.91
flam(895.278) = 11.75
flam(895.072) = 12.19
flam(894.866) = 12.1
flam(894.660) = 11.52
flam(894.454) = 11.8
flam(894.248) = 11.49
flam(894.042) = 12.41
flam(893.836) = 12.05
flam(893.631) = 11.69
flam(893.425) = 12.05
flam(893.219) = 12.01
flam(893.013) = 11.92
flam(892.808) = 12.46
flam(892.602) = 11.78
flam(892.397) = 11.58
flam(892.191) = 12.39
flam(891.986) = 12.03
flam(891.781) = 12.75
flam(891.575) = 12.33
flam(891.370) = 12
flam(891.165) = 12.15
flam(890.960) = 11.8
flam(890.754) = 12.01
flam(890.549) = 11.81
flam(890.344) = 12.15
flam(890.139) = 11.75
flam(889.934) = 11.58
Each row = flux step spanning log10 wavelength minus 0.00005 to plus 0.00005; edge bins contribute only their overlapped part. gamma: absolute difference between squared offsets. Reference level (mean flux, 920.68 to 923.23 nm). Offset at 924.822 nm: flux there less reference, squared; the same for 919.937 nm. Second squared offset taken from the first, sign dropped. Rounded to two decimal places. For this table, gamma 0.20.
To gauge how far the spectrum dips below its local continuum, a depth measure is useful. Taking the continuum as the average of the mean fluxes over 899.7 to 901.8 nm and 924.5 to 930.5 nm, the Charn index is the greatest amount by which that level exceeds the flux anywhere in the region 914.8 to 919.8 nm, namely 1.3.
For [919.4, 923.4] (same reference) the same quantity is 1.2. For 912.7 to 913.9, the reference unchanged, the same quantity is 0.3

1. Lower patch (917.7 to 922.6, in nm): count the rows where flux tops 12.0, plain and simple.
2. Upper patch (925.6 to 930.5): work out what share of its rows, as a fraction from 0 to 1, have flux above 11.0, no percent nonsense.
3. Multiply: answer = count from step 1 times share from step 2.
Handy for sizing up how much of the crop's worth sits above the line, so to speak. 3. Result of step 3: 1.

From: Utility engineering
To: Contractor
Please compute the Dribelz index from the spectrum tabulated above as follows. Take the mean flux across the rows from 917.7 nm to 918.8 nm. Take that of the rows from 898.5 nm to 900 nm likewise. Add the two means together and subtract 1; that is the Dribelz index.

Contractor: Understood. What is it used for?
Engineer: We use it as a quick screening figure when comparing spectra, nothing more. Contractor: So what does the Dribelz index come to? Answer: 22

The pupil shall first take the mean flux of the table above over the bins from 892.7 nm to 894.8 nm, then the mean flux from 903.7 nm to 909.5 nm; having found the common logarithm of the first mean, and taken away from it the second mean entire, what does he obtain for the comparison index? -13.5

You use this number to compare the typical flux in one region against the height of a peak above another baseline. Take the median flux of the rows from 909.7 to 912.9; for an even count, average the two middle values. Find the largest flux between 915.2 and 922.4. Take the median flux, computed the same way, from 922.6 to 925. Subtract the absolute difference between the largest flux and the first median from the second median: 9.7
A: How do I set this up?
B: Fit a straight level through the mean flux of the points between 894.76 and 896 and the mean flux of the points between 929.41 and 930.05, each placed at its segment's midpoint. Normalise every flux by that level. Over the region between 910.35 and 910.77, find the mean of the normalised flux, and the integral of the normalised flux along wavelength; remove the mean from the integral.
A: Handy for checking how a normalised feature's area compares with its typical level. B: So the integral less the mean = -0.531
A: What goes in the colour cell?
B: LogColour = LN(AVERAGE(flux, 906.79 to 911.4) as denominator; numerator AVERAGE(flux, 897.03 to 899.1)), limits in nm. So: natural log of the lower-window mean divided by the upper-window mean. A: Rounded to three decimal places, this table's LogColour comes -0.234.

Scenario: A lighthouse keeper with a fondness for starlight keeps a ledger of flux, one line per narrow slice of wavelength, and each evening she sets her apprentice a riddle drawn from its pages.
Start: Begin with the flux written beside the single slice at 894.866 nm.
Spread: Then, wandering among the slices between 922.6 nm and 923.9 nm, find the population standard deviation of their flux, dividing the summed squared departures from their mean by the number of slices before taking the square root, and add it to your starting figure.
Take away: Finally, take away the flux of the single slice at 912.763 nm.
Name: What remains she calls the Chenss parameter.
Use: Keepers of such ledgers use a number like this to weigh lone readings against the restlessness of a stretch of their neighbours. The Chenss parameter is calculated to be 2.8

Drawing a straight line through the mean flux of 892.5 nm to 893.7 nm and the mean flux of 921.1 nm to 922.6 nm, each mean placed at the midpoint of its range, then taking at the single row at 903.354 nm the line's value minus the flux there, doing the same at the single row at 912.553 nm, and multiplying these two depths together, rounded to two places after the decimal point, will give -0.69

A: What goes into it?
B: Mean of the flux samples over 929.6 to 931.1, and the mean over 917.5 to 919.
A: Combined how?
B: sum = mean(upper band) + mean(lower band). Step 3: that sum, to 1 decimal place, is 22.3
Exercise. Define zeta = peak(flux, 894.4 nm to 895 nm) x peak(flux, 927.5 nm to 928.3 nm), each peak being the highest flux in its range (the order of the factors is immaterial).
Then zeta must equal 140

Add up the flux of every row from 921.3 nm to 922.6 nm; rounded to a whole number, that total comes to 66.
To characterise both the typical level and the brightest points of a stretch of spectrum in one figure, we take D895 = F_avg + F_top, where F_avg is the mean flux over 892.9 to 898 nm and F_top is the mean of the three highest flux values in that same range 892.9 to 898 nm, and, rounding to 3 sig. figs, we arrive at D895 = 24.5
